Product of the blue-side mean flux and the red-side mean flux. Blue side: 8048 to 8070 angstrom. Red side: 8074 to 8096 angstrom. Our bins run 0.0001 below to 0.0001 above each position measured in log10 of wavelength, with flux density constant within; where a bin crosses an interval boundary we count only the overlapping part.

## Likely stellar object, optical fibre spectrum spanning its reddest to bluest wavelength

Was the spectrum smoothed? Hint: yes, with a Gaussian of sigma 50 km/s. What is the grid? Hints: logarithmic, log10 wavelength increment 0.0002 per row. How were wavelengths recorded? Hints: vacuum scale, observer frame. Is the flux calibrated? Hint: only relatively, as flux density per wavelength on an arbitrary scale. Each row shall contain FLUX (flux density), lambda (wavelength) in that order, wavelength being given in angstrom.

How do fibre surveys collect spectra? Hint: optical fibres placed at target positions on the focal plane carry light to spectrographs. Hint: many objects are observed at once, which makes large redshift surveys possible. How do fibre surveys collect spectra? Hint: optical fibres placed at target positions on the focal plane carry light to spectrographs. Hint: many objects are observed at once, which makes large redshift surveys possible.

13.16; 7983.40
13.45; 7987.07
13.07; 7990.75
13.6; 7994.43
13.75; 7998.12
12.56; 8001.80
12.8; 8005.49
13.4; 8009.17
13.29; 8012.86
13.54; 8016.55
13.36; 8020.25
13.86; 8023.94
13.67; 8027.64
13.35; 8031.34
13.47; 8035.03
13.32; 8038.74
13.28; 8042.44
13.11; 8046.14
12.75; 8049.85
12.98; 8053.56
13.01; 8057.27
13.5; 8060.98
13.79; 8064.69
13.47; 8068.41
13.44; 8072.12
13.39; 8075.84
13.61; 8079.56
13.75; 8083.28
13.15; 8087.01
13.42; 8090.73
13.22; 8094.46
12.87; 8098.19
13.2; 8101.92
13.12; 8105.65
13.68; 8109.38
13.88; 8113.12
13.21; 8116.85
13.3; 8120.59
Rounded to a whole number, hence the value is 178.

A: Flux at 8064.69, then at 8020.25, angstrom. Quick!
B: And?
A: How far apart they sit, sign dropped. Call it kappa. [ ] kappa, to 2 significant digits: 0.43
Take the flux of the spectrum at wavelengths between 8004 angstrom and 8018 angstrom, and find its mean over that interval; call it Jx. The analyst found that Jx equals 13.3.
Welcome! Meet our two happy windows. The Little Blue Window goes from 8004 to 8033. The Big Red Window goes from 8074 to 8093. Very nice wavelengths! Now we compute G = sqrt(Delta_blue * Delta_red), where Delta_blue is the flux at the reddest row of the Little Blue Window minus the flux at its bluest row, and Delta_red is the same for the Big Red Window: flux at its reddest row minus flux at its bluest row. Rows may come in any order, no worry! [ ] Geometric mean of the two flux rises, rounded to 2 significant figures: 0.13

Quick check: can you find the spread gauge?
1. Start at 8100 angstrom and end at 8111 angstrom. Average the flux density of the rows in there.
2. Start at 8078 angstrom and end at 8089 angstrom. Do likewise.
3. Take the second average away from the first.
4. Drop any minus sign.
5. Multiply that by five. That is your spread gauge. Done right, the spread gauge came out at 0.85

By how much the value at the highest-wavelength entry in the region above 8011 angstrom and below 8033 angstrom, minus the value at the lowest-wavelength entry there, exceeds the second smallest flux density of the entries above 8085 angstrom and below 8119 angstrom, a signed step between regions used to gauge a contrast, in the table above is -13.1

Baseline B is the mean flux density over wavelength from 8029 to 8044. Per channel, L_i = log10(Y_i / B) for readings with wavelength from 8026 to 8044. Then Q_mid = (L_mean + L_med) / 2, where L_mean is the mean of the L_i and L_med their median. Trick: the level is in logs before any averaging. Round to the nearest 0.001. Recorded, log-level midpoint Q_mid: 0.001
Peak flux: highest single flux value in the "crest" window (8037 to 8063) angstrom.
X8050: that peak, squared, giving 182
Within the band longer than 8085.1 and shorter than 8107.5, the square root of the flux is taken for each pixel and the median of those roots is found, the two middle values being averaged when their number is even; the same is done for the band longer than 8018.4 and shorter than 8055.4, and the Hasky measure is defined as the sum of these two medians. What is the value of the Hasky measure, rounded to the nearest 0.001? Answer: 7.281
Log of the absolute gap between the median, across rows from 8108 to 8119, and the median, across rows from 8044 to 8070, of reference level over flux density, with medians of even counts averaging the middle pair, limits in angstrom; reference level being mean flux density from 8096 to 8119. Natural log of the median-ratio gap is -3.2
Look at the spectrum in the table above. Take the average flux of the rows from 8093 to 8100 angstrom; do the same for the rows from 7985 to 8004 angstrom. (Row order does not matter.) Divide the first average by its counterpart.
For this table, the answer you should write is 0.98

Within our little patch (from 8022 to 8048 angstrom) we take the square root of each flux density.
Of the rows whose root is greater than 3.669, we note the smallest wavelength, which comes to 8023.94 angstrom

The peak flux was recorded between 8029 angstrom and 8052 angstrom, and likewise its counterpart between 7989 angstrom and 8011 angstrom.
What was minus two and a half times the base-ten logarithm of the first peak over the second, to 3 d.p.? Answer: 0.022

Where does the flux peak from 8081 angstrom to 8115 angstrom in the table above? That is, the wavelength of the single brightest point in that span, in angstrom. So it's 8113.12 angstrom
